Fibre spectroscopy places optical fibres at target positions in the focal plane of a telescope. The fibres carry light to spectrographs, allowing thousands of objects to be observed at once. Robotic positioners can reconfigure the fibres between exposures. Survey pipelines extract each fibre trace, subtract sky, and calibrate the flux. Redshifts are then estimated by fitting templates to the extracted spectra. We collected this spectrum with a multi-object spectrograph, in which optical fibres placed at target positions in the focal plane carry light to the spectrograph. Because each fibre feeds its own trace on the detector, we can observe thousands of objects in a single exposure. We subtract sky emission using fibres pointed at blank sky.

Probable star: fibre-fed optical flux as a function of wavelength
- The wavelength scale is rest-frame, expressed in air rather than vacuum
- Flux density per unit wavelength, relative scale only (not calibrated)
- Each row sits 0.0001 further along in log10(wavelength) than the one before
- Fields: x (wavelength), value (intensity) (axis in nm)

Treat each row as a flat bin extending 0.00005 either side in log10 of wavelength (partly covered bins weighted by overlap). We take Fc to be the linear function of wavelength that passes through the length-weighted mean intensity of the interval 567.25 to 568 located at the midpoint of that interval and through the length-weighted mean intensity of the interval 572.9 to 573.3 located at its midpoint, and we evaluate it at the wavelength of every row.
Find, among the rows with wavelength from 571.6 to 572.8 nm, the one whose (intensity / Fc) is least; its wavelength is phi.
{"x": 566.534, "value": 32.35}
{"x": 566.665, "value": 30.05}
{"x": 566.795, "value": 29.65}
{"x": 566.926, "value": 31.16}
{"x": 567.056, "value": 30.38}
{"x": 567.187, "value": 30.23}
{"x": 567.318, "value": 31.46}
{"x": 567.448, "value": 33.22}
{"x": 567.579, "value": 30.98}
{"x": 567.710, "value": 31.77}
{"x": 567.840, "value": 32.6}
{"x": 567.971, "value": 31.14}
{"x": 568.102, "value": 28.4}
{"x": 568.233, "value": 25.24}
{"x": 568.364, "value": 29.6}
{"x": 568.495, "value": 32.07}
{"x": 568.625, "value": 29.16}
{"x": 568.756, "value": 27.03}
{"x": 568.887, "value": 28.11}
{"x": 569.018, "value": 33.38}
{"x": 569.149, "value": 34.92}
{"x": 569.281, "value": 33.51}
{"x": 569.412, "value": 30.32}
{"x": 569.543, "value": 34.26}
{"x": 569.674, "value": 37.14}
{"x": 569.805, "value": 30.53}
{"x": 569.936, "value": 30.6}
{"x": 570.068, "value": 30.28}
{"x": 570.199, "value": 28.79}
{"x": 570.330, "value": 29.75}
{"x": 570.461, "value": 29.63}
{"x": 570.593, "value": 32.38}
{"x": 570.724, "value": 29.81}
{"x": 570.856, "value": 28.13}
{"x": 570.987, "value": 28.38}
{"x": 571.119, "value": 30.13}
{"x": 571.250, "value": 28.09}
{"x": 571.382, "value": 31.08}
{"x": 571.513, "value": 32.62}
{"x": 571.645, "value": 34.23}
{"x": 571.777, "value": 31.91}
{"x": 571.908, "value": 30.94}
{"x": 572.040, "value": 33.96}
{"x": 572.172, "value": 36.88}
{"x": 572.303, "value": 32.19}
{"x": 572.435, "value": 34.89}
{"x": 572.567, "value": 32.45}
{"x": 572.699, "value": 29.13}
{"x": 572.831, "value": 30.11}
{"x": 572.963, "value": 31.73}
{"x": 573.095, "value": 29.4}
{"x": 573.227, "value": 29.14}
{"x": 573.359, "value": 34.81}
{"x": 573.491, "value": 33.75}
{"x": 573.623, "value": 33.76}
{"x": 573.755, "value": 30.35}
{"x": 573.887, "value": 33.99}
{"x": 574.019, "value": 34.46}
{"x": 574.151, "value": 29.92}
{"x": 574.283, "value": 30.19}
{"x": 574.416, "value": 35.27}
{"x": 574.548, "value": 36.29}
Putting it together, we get 572.699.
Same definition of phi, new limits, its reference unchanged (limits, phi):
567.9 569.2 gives 568.233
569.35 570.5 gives 570.199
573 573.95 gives 573.227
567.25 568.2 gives 568.102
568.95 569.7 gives 569.412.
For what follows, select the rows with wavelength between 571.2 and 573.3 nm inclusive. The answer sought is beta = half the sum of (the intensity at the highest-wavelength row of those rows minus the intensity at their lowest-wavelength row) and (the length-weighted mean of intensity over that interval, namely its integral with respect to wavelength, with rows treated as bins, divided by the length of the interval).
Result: 16.4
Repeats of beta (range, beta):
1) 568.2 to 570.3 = 17.3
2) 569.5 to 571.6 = 14.5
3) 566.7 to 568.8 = 13.8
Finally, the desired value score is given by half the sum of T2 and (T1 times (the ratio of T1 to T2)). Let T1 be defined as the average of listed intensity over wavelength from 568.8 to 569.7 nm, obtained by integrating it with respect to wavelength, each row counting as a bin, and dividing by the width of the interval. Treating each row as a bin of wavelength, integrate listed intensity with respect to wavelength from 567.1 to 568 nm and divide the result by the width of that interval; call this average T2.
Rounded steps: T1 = 32.7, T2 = 31.6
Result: 32.8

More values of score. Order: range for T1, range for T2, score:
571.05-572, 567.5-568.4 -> 31.4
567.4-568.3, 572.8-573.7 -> 30.4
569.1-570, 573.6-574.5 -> 33.0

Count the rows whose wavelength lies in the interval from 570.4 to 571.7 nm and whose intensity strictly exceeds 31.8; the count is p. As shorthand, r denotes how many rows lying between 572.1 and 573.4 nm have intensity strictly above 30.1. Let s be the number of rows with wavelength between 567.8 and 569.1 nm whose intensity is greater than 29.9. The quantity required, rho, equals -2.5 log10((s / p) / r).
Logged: 1.80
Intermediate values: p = 3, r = 7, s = 4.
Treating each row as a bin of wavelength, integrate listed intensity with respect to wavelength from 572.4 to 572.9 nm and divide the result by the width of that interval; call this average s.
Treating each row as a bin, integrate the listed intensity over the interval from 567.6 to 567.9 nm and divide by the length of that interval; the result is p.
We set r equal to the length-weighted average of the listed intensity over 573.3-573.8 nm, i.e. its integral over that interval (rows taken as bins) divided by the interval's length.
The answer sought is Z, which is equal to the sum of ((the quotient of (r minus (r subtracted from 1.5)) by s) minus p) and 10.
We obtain -20.0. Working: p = 32.0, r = 33.3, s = 31.4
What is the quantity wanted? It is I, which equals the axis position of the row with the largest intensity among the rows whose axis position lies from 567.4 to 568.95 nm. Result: 567.448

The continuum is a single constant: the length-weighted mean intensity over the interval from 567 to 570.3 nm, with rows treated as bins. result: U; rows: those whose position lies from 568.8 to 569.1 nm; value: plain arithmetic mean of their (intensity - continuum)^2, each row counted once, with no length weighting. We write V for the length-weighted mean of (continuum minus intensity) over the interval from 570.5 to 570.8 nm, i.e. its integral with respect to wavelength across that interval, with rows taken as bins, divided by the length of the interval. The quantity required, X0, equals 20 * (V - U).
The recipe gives -138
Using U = 7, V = 0.1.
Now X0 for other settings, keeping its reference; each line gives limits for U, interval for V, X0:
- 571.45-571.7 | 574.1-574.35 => -113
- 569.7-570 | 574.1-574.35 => 15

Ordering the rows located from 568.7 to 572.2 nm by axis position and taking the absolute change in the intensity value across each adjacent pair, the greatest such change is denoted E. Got 7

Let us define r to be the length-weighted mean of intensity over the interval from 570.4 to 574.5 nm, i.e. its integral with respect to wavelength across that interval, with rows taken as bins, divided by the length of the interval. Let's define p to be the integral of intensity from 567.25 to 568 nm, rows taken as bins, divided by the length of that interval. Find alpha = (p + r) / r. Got 2.00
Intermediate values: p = 31.9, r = 31.8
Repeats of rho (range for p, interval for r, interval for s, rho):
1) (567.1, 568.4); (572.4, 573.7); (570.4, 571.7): 1.12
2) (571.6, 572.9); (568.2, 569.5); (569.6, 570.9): 2.11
